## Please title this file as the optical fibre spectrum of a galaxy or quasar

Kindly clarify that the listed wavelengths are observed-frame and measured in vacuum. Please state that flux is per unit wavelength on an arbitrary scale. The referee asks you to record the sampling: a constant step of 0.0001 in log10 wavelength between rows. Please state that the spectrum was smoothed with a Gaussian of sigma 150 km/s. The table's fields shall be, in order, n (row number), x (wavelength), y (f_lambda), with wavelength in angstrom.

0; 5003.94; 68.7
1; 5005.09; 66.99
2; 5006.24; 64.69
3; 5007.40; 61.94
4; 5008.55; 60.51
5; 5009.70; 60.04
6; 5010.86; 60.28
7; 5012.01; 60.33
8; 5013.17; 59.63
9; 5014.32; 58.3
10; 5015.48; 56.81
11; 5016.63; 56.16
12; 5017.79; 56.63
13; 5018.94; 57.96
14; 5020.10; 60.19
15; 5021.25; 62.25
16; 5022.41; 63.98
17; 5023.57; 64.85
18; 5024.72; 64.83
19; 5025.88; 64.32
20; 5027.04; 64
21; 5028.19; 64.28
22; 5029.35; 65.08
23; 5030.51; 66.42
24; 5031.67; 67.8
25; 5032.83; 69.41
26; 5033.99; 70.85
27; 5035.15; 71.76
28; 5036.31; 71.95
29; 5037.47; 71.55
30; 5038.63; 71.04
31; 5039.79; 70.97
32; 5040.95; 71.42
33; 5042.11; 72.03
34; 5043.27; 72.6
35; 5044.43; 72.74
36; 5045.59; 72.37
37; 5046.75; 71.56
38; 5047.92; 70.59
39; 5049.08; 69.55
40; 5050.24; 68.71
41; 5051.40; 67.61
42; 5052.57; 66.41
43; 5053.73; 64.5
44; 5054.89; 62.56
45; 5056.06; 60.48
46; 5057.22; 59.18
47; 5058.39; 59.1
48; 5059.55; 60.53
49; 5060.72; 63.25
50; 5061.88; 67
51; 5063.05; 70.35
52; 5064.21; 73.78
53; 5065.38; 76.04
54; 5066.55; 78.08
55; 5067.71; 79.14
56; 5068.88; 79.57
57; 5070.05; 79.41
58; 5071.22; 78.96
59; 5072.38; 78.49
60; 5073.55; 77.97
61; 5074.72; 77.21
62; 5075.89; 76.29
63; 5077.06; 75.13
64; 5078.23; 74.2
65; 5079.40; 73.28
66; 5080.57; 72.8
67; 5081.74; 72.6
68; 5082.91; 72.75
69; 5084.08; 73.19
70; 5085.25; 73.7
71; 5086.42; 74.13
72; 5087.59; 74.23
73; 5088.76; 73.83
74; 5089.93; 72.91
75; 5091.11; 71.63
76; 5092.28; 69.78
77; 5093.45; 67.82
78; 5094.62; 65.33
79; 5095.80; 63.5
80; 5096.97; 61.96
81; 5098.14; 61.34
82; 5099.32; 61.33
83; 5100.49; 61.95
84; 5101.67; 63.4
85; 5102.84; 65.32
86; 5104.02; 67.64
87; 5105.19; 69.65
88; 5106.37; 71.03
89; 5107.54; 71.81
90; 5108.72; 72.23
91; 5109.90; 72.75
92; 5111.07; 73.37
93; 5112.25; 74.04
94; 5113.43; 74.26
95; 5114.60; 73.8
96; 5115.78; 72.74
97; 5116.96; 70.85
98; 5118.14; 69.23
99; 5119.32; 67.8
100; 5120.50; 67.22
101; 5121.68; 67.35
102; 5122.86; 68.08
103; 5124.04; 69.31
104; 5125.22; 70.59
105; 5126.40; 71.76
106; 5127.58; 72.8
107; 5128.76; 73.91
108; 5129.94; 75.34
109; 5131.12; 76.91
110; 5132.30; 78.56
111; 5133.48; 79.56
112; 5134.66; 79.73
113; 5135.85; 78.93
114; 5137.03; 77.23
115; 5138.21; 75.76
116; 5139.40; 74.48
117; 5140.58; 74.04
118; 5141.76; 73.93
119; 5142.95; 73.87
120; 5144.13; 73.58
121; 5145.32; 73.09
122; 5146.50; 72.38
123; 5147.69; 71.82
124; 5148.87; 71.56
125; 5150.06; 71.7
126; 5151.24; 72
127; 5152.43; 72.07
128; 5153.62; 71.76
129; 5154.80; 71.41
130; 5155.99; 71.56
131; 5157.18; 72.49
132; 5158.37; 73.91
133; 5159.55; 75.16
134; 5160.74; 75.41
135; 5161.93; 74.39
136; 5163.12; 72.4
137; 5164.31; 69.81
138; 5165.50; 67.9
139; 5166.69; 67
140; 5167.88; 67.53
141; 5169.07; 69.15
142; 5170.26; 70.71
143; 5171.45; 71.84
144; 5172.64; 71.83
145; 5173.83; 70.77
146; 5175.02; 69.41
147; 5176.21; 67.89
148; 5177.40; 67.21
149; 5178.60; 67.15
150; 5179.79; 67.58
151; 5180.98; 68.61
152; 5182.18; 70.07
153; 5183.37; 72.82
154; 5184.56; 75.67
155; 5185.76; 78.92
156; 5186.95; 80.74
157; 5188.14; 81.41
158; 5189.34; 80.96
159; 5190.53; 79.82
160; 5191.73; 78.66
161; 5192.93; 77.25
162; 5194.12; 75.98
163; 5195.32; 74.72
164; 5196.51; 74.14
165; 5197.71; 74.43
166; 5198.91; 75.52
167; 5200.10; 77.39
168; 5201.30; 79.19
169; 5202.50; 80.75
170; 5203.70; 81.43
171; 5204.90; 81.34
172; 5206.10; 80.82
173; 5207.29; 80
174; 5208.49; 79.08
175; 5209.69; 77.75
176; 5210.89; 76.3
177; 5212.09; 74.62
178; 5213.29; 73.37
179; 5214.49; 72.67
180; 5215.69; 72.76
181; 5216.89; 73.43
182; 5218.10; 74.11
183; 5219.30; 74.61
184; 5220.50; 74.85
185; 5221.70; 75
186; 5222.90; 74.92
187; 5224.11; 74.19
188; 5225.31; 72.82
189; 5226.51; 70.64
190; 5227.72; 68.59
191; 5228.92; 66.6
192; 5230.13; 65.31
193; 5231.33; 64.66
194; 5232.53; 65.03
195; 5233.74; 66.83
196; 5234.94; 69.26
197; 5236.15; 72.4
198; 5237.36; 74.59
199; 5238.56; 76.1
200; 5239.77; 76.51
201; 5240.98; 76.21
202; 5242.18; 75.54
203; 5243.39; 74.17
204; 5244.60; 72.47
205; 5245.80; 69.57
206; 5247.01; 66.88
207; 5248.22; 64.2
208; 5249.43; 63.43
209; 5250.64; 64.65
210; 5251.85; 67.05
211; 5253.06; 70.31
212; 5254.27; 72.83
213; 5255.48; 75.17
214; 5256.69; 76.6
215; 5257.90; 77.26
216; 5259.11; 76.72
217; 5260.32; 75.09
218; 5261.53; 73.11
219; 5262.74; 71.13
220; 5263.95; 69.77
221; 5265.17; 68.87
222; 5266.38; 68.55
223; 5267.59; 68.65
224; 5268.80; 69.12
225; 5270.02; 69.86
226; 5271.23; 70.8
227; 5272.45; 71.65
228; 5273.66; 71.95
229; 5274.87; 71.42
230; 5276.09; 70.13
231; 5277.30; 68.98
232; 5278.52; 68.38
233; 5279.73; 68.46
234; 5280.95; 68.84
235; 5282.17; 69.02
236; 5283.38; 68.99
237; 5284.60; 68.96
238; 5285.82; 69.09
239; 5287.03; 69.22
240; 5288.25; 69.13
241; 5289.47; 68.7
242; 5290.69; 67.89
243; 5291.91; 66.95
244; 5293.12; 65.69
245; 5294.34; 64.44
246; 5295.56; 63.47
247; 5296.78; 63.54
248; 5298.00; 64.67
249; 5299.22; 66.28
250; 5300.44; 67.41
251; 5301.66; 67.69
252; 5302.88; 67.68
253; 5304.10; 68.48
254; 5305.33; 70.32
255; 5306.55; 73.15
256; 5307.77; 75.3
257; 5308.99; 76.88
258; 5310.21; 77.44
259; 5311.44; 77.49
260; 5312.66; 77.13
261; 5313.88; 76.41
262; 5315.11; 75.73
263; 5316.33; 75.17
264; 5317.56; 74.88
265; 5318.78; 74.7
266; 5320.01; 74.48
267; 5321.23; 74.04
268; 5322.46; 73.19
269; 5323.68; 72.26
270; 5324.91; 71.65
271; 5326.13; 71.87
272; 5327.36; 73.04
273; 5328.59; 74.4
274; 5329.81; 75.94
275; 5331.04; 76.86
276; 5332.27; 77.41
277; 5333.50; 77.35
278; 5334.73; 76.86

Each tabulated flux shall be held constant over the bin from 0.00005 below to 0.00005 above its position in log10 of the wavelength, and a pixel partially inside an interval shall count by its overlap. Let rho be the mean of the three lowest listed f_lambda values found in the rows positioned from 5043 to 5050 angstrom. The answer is 71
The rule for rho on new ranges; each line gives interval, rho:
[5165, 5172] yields 67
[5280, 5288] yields 69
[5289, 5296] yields 65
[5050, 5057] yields 63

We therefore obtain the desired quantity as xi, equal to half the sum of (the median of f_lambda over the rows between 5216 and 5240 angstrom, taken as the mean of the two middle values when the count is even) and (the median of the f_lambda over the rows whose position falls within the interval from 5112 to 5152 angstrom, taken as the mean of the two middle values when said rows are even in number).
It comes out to 73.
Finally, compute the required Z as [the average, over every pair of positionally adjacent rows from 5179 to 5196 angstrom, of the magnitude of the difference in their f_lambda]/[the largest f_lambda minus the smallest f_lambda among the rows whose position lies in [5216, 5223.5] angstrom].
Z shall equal 1.01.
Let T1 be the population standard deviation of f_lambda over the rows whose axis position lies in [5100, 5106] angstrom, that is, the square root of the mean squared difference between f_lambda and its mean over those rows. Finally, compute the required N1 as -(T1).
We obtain -2.8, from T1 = 2.8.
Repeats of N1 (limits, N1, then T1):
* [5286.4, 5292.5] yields -0.9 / 0.9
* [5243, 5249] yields -3.6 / 3.6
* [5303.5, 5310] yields -3.1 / 3.1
